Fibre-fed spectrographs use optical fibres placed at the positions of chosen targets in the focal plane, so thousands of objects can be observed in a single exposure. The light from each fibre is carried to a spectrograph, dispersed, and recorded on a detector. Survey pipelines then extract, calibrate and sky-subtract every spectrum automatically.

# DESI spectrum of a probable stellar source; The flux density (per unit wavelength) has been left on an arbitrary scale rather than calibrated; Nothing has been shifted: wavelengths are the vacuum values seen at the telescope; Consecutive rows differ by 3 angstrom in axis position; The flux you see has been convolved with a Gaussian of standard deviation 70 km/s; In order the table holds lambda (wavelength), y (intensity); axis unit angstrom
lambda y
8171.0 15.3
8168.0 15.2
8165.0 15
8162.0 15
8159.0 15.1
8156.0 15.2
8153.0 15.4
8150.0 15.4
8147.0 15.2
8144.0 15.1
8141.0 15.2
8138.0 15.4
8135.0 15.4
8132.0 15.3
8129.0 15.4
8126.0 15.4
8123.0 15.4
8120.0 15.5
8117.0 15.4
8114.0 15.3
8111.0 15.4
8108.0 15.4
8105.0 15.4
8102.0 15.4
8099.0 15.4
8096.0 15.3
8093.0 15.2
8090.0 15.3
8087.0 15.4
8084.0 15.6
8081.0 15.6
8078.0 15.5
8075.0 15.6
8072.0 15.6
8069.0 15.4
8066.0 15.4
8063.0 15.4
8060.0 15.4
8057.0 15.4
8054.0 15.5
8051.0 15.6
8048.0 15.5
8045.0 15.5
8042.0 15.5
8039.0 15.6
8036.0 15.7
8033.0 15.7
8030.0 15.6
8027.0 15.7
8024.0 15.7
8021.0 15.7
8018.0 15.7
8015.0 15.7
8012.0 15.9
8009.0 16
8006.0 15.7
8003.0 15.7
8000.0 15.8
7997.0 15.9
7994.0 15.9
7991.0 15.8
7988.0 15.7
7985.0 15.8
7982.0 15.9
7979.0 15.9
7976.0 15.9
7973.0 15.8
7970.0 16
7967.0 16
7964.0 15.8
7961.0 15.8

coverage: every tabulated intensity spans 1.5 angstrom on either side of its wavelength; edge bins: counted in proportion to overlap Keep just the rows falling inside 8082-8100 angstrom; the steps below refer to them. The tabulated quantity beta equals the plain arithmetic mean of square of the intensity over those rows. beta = 236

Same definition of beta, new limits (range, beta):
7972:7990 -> 251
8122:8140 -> 237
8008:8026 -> 249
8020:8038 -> 246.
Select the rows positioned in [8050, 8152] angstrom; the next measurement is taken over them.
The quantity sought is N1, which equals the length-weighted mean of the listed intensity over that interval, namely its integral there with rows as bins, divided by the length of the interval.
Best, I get 15.4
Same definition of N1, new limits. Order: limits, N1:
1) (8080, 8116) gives 15.4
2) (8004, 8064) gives 15.6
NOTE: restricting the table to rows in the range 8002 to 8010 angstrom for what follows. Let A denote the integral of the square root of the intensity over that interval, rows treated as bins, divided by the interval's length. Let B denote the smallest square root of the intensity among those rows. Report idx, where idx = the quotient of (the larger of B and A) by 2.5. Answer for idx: 1.59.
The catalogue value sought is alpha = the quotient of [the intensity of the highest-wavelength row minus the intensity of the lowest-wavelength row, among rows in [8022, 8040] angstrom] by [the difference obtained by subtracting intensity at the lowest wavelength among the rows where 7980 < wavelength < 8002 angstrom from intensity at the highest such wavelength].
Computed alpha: 1.0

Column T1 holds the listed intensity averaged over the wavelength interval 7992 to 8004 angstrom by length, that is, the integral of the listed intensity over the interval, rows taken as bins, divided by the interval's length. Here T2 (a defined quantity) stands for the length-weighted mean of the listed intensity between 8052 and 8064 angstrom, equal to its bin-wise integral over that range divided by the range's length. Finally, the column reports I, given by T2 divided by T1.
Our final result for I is 0.97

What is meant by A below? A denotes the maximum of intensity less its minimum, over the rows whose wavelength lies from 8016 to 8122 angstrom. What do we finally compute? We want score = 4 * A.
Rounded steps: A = 0.50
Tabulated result 2.0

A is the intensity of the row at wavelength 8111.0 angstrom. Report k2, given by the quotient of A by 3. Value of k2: 5.13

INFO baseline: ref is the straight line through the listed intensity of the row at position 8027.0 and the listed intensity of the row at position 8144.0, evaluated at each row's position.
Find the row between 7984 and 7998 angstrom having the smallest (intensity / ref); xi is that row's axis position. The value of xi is 7988.0 angstrom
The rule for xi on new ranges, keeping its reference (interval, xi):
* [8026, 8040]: 8030.0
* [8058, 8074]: 8060.0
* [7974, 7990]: 7988.0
